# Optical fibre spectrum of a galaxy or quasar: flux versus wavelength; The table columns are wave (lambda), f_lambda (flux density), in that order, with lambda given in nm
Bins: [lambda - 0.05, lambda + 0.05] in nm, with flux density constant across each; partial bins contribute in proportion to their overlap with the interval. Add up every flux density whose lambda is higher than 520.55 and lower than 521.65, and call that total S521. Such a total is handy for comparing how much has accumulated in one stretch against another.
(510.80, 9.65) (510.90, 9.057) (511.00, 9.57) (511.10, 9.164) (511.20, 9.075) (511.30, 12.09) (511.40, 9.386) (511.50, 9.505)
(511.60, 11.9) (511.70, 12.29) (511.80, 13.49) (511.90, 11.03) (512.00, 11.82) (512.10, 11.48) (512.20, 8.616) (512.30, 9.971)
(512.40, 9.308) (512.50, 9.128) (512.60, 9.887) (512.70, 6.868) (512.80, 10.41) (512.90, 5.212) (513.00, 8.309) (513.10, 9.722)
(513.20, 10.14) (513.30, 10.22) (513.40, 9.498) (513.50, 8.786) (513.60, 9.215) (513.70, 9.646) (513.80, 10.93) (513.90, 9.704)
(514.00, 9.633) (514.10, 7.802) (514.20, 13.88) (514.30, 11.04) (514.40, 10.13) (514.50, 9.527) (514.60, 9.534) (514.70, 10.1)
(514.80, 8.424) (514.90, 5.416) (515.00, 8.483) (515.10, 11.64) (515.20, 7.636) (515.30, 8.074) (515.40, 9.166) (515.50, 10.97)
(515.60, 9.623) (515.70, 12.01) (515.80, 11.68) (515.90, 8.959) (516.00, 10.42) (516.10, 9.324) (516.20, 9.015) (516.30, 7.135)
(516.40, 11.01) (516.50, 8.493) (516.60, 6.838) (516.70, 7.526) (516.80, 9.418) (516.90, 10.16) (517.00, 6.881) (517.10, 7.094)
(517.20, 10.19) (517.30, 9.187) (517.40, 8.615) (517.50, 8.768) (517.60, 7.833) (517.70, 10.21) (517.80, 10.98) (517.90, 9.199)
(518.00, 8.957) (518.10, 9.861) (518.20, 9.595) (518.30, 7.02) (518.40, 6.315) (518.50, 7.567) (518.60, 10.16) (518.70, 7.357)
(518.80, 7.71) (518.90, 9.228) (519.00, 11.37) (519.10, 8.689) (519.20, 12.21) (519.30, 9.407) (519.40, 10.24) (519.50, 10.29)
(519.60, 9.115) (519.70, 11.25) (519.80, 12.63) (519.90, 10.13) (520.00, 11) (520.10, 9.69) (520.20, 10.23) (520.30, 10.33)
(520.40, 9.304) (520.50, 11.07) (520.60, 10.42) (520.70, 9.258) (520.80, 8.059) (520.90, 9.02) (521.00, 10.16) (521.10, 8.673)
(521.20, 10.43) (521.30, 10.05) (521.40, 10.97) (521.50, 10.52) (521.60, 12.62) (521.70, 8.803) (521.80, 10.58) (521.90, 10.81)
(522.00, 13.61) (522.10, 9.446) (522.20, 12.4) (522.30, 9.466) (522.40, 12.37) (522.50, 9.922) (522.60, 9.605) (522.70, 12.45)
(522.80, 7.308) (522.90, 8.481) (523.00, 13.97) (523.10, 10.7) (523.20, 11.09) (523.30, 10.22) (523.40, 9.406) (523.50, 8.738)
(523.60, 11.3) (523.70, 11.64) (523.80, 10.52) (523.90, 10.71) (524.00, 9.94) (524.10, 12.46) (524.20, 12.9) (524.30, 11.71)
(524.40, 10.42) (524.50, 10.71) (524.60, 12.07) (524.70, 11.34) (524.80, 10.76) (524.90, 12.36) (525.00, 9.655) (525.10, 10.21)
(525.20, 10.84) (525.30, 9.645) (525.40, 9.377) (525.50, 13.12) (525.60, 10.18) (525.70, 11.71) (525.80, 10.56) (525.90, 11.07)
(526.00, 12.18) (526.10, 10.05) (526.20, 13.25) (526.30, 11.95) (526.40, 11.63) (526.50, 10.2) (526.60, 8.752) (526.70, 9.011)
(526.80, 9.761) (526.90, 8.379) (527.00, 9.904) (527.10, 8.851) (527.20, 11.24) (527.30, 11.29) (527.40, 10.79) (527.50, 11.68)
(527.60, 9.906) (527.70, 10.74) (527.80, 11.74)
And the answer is 110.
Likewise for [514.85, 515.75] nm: 83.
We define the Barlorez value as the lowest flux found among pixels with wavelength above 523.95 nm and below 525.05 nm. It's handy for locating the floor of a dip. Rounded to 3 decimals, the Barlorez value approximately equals 9.655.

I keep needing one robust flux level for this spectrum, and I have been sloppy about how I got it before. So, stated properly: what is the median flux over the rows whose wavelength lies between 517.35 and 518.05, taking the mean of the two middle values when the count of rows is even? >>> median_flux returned 9.0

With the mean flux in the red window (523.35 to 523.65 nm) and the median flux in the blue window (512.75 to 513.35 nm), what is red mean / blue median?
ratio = 1.0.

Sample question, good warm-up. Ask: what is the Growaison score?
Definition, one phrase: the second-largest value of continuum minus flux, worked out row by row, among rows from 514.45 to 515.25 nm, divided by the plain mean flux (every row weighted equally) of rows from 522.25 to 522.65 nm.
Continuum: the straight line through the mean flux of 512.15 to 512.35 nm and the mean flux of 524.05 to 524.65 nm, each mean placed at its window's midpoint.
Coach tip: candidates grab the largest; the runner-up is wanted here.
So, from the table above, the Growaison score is 0.217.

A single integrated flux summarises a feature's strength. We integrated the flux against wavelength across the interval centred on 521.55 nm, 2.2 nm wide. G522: 22.8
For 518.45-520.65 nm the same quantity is 21.9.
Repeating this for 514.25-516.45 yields 20.9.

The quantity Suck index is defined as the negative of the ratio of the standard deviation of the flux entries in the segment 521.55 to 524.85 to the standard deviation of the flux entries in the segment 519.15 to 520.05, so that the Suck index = -1.3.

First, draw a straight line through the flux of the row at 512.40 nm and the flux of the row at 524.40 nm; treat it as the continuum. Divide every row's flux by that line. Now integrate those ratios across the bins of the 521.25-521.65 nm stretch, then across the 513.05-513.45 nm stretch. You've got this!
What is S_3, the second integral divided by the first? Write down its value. 0.97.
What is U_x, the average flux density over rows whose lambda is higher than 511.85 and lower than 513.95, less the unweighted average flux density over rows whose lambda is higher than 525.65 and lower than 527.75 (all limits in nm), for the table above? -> -1.1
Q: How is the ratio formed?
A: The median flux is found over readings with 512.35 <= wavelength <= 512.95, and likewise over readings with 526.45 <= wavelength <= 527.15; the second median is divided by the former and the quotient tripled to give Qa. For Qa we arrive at 2.9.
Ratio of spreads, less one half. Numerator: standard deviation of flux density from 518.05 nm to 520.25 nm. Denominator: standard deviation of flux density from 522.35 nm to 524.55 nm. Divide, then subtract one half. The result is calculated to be 0.55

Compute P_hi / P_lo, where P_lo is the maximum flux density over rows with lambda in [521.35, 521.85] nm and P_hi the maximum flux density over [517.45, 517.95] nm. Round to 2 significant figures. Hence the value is 0.87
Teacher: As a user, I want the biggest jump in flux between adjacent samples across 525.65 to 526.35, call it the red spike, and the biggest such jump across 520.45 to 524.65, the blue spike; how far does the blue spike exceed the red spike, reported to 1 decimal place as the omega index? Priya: 2.3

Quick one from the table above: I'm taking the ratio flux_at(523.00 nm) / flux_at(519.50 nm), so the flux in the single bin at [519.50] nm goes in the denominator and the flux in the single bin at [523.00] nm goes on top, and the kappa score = 1.4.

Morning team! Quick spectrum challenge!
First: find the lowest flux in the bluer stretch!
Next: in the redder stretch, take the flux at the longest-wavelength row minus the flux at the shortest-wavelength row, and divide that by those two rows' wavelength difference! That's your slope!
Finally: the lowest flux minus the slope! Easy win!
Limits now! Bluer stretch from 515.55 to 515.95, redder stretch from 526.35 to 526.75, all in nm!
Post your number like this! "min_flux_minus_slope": 18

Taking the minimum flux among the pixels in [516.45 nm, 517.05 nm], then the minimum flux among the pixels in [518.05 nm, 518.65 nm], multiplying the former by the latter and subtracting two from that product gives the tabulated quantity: 41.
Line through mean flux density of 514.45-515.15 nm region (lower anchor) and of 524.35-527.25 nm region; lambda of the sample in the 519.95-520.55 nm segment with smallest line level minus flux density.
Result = 520.00 nm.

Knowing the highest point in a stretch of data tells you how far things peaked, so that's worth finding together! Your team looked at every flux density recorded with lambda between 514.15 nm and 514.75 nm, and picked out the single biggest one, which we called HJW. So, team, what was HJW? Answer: 13.88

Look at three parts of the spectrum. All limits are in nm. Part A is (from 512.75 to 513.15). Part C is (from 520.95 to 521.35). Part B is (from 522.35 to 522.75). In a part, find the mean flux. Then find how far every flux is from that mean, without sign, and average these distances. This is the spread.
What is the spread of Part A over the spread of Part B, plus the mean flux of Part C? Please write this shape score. 11.1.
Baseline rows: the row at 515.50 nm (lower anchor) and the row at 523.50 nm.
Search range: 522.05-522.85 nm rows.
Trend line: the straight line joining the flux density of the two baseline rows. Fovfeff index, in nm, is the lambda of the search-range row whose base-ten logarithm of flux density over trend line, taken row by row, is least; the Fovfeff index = 522.80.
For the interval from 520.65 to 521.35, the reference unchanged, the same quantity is 520.80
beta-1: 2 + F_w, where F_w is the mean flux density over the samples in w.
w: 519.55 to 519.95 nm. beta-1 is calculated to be 12.8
